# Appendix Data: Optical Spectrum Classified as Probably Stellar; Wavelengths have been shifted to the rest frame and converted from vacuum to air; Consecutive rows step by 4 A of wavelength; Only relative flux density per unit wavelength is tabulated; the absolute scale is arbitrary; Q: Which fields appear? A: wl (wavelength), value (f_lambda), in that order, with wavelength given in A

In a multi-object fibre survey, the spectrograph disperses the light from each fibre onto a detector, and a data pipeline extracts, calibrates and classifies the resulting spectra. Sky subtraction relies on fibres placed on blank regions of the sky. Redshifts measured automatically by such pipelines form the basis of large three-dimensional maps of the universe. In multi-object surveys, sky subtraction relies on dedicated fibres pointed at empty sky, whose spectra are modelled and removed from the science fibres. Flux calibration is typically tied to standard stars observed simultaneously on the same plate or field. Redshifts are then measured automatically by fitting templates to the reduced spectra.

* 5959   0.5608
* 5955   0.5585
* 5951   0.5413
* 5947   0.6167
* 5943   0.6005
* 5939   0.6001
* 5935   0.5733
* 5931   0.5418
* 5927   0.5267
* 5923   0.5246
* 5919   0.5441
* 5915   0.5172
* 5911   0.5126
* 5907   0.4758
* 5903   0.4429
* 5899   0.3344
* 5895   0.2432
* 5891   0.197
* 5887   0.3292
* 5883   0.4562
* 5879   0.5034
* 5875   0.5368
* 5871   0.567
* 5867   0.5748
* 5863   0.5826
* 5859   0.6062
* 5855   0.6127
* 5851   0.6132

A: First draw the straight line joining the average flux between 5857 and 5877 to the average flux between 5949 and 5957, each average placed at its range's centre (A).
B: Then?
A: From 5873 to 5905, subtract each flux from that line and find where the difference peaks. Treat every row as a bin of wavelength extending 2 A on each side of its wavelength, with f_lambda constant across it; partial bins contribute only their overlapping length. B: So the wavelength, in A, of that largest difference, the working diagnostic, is 5891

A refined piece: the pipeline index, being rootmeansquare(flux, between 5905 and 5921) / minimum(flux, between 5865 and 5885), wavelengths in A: 1.1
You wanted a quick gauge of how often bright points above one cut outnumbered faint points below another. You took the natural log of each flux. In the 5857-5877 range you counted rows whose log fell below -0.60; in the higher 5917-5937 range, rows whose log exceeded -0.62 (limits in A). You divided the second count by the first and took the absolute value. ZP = 3.0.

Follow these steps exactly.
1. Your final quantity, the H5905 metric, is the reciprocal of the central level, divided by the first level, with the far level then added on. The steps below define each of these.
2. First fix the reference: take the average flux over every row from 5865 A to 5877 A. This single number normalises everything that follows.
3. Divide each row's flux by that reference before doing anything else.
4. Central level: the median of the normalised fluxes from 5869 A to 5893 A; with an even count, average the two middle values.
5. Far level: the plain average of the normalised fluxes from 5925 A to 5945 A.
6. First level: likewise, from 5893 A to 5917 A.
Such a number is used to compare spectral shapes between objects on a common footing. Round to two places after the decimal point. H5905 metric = 2.57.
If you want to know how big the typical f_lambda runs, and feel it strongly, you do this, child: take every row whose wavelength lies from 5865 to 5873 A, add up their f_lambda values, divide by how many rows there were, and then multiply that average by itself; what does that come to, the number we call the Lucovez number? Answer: 0.33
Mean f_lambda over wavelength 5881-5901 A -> 0.31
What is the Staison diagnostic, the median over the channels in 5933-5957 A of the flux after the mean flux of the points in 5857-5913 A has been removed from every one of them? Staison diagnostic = 0.13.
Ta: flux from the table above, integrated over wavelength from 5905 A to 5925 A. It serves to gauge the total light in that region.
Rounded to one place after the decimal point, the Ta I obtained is 10.3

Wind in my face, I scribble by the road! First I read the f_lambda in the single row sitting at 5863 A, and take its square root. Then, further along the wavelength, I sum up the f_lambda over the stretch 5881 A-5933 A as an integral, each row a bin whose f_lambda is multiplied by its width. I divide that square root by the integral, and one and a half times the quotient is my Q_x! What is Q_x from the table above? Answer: 0.051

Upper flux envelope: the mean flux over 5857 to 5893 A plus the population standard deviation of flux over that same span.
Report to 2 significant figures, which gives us 0.61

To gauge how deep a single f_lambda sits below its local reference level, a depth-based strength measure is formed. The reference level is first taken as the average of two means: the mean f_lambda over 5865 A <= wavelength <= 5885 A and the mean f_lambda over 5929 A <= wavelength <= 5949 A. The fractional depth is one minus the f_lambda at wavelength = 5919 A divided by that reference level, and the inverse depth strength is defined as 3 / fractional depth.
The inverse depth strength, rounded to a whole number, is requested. 129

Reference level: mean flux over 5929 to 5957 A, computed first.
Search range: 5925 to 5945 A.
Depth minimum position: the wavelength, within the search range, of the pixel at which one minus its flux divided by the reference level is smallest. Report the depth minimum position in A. 5943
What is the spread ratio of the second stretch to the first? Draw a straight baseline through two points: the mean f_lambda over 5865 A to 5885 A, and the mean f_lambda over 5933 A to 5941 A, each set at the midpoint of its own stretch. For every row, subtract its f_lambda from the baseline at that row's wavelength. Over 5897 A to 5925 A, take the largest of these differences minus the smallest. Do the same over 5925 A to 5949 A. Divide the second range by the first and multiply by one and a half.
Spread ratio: 0.56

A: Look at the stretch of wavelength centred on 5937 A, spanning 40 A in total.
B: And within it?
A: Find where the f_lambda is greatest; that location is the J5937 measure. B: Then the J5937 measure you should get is 5947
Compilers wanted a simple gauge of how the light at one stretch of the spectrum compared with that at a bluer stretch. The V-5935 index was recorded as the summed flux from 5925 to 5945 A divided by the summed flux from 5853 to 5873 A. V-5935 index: 1.0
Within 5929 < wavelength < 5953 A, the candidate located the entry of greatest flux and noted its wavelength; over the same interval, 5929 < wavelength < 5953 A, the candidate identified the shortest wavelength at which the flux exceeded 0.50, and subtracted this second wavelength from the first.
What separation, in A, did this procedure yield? 16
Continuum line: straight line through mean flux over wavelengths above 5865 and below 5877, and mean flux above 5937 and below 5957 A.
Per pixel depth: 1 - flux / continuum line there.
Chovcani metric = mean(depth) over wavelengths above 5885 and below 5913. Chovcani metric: 0.36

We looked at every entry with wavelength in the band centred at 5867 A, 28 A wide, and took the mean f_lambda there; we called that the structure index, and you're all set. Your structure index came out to 0.57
